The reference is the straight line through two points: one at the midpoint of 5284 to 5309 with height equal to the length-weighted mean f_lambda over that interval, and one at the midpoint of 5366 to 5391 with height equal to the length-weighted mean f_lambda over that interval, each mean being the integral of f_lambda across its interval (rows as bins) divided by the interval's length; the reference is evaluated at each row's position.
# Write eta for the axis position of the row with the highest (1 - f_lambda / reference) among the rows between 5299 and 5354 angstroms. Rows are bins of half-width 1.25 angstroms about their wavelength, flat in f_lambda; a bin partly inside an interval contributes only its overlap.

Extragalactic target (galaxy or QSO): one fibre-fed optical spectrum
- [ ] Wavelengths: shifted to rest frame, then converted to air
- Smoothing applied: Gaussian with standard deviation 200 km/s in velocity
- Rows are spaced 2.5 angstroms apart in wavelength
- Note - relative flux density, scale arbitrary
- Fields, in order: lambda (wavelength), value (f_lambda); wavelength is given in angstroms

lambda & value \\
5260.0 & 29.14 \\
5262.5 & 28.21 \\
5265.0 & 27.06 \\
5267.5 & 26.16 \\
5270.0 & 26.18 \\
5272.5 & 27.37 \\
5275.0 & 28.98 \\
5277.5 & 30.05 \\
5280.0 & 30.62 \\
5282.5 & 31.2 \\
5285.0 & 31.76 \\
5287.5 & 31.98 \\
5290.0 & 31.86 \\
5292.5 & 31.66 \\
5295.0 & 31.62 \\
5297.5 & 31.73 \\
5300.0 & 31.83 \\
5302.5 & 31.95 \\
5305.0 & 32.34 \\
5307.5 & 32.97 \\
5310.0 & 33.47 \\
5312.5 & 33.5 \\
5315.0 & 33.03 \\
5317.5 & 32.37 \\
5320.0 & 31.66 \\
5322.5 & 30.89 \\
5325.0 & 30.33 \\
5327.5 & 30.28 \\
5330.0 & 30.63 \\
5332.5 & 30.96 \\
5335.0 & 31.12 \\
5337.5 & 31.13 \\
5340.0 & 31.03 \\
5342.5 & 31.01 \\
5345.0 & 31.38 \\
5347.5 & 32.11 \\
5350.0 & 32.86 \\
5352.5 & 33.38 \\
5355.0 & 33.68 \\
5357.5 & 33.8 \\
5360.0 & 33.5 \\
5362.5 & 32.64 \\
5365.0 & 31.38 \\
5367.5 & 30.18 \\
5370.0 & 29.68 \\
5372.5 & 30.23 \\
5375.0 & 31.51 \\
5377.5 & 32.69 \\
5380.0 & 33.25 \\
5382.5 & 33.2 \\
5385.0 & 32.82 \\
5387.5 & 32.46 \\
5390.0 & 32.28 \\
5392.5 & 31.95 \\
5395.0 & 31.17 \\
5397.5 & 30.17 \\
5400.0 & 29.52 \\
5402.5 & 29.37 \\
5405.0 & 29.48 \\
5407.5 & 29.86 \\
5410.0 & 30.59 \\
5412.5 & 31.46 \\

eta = 5327.5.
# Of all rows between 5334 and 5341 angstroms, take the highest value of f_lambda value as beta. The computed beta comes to 31.13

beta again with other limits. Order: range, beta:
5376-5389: 33.25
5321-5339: 31.13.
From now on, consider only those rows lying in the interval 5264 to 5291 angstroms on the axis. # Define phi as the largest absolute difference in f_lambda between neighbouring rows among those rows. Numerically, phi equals 1.6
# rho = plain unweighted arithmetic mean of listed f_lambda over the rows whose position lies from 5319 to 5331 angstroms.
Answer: 31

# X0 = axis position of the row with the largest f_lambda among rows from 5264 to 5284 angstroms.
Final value 5282.5 angstroms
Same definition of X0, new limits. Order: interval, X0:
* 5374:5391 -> 5380.0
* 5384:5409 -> 5385.0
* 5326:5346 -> 5345.0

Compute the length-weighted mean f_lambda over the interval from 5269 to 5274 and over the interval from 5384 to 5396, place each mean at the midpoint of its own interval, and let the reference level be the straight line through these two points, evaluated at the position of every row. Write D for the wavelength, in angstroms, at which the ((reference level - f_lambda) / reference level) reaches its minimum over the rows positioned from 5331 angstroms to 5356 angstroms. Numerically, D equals 5355.0 angstroms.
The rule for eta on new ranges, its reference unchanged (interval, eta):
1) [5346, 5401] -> 5400.0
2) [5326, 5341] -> 5327.5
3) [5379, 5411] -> 5402.5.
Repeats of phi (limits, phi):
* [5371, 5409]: 1.3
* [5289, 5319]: 0.7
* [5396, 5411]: 0.7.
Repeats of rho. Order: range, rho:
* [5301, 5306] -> 32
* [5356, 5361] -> 34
